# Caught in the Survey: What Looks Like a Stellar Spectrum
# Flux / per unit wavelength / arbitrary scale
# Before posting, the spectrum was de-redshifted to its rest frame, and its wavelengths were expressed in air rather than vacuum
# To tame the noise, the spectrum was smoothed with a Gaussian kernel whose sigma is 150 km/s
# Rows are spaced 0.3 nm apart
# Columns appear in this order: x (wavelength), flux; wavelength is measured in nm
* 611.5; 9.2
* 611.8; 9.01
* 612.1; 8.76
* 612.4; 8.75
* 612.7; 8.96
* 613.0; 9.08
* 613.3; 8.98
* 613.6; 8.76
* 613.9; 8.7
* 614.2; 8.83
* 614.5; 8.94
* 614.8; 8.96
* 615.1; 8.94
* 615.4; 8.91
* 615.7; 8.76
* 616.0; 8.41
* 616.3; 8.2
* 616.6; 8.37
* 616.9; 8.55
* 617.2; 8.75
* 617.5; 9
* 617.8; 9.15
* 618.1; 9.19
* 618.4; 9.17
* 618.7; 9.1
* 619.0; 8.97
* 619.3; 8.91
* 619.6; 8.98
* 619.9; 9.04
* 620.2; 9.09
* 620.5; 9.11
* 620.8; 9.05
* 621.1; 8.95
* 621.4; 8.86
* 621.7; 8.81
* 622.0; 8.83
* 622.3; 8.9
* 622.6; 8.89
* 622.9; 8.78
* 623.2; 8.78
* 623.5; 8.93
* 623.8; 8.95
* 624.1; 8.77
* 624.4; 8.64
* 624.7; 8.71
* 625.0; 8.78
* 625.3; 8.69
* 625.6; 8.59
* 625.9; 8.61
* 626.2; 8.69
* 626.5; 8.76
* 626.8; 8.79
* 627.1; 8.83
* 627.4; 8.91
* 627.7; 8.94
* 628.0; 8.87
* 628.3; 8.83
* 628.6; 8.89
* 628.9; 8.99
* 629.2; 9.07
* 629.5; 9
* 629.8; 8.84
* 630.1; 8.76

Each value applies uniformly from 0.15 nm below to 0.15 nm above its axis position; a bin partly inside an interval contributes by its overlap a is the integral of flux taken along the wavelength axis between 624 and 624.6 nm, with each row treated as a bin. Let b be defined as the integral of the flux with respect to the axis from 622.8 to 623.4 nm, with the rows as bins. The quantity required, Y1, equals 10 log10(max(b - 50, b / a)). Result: 0.05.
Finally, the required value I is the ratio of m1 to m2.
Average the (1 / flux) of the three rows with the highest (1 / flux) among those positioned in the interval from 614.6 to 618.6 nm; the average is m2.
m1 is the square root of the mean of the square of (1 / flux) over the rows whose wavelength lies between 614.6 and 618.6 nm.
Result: 0.948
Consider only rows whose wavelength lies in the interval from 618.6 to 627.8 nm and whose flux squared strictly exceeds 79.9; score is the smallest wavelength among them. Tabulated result 618.7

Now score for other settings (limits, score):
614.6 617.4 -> 614.8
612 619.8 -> 612.7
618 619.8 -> 618.1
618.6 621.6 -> 618.7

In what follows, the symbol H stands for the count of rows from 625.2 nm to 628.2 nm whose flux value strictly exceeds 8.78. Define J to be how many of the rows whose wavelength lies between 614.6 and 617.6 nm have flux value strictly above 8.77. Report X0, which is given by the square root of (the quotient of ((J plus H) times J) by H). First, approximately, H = 5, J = 4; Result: 2.7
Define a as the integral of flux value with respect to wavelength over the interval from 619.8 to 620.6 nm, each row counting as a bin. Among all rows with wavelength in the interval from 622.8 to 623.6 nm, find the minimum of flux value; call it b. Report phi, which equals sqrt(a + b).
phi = 4.01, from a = 7.26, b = 8.78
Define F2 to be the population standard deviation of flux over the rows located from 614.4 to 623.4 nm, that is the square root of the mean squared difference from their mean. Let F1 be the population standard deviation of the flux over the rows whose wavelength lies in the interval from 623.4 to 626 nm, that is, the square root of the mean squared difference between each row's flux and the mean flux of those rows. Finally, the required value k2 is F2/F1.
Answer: 1.9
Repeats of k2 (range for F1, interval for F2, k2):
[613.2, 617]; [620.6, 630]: 0.5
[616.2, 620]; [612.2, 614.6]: 0.4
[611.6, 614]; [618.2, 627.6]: 1.1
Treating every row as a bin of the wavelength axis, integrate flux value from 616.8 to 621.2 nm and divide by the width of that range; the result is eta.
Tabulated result 9.01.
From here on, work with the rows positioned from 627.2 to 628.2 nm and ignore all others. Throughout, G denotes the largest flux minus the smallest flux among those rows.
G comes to 0.07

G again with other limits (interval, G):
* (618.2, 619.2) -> 0.20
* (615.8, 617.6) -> 0.80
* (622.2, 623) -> 0.12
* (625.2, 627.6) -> 0.32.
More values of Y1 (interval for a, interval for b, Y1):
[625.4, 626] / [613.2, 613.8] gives 0.12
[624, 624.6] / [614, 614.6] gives 0.08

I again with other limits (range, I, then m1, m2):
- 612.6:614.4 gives 0.987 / 0.1126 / 0.1141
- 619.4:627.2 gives 0.975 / 0.1132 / 0.1161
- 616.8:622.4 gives 0.971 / 0.1115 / 0.1149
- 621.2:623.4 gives 0.995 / 0.1132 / 0.1138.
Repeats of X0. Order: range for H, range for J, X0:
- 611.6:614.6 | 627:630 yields 5.2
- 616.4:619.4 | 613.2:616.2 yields 3.3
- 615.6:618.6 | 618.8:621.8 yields 5.9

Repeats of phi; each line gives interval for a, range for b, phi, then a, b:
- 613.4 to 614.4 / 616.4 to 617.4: 4.14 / 8.78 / 8.37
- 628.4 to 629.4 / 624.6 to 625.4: 4.20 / 8.98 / 8.69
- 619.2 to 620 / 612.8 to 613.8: 3.99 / 7.18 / 8.76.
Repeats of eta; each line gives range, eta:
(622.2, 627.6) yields 8.78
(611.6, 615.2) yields 8.89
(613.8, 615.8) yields 8.87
